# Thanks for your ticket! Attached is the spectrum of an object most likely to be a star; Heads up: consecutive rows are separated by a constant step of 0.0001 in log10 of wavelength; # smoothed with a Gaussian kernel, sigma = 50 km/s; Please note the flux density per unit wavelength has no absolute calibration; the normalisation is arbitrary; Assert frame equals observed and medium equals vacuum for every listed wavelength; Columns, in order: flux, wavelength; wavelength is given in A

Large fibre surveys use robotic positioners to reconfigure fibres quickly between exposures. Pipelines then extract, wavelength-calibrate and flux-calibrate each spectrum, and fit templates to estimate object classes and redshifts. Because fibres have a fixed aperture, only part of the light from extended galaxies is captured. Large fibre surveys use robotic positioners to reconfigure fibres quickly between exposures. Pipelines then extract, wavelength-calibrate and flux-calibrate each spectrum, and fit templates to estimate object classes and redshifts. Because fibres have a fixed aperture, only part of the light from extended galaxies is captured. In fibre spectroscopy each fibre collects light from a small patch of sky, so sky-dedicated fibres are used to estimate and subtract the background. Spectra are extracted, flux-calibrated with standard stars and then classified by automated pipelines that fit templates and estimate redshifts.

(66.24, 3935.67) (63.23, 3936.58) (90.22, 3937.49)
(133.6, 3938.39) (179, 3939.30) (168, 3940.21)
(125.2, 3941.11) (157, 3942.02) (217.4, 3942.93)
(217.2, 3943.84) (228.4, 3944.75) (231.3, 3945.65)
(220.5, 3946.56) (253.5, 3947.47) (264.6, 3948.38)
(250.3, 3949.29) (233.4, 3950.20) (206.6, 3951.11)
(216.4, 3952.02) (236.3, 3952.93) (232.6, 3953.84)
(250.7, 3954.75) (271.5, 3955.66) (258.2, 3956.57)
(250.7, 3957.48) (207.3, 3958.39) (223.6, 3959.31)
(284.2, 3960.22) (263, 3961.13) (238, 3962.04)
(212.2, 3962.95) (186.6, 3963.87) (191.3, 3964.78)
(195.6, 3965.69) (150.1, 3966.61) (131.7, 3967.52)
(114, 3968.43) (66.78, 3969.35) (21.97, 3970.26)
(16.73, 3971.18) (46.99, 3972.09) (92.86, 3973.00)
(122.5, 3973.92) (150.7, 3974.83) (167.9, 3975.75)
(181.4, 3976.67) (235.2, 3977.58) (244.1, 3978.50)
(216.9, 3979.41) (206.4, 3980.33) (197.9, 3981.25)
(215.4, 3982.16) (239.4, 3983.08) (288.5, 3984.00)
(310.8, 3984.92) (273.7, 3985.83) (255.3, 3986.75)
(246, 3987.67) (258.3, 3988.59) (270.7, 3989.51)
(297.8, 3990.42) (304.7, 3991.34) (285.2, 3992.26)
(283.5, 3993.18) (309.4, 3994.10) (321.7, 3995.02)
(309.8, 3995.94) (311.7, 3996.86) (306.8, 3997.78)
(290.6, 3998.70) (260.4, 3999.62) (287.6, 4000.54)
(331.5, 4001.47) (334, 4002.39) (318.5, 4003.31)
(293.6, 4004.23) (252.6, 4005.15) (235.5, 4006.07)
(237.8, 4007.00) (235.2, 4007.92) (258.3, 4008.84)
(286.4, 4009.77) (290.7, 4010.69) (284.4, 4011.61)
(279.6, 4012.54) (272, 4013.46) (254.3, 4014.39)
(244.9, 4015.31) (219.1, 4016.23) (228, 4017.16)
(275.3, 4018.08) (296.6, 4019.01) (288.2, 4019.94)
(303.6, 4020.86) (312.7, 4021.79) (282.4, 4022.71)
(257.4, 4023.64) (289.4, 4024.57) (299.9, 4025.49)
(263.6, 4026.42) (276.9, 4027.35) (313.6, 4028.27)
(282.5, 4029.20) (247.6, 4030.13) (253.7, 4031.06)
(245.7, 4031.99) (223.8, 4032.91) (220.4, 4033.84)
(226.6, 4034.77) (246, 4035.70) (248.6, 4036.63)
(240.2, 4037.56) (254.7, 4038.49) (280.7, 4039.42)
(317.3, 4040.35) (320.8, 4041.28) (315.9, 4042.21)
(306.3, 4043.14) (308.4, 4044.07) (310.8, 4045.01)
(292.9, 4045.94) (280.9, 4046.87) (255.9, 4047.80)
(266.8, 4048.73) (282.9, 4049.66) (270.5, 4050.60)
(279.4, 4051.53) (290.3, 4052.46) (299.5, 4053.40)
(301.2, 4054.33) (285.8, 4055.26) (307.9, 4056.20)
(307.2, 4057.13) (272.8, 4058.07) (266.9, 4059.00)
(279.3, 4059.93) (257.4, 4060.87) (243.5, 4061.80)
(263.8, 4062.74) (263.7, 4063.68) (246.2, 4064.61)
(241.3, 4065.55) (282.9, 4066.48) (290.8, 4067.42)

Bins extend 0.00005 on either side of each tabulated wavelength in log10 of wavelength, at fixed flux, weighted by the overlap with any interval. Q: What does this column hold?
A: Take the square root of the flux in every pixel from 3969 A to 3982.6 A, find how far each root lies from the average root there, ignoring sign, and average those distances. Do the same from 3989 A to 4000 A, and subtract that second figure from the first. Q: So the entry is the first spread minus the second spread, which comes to 2.8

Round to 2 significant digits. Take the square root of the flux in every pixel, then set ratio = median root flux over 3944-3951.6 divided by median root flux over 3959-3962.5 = 0.96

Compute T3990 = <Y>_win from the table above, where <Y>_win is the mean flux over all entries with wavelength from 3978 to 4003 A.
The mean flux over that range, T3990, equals 276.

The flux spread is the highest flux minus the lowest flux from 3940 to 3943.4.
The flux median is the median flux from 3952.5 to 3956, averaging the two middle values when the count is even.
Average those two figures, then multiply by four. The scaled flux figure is 671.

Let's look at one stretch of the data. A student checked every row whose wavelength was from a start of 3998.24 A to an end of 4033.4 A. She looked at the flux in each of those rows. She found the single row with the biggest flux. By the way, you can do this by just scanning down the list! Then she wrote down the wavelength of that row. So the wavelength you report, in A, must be 4002.39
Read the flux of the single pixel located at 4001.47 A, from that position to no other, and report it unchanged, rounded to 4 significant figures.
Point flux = 331.5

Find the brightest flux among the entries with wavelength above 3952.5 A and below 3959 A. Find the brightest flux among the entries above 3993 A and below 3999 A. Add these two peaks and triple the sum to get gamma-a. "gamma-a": 1780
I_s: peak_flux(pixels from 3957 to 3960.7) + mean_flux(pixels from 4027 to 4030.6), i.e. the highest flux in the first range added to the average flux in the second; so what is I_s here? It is 564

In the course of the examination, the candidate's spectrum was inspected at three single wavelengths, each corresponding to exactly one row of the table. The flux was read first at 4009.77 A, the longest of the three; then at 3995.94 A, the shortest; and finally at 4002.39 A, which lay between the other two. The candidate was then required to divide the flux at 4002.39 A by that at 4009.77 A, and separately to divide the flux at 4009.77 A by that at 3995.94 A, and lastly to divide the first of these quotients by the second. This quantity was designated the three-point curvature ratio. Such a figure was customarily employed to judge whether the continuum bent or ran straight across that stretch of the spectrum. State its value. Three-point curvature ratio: 1.3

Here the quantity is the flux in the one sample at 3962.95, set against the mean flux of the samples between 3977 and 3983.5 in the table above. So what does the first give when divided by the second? 0.96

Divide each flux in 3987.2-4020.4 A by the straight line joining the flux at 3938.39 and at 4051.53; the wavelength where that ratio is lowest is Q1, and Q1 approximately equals 4016.23 A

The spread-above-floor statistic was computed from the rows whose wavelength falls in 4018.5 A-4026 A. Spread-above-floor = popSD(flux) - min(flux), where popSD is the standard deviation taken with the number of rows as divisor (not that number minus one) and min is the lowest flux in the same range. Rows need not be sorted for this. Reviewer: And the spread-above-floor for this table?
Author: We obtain -242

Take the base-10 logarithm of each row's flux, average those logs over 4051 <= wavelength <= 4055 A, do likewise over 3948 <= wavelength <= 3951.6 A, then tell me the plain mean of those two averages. 2.42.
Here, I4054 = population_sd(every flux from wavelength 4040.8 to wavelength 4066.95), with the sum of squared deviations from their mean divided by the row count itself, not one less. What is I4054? 22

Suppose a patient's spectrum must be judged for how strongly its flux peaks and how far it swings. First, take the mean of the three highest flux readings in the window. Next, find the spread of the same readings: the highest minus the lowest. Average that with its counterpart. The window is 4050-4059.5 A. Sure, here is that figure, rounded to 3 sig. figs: 173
